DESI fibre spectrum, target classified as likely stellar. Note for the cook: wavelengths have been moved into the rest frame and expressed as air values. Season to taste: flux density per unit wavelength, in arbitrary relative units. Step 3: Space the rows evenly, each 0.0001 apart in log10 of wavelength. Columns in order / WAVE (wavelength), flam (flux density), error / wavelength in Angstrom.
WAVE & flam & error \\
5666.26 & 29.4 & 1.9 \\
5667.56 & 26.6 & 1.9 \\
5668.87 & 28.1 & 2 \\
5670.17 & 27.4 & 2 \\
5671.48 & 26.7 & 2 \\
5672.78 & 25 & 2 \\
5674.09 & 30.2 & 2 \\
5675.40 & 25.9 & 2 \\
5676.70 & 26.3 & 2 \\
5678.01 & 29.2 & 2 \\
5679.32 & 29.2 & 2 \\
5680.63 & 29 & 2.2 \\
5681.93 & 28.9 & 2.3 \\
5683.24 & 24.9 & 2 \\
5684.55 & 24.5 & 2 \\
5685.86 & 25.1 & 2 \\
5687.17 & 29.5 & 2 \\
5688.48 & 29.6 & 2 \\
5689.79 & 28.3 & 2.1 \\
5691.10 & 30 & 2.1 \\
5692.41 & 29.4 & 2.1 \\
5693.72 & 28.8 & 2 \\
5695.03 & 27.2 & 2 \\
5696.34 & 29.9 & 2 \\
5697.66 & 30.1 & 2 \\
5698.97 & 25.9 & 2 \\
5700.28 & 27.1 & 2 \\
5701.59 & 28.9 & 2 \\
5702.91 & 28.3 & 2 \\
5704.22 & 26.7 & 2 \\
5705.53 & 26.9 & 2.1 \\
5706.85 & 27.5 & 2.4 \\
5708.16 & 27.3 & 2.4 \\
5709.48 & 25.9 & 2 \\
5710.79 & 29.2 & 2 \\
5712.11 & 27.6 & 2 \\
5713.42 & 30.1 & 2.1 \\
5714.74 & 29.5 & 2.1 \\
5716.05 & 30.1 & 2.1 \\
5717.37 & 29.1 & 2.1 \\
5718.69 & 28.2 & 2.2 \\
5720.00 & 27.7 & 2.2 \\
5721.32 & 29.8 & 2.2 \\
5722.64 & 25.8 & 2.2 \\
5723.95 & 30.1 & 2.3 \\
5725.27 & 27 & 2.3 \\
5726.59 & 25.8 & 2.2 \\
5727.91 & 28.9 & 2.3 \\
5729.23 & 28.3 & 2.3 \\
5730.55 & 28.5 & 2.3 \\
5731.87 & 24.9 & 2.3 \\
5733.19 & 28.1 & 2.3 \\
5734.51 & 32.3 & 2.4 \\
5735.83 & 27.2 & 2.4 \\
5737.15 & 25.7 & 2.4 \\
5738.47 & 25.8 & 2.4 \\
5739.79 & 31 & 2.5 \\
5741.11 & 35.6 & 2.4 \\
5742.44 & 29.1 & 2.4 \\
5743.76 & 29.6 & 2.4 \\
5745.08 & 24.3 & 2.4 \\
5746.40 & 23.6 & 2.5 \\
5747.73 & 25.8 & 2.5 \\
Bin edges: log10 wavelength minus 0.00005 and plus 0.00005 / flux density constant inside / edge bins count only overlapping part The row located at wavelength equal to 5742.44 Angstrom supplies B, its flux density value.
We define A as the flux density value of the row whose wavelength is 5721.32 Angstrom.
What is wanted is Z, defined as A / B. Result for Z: 1.02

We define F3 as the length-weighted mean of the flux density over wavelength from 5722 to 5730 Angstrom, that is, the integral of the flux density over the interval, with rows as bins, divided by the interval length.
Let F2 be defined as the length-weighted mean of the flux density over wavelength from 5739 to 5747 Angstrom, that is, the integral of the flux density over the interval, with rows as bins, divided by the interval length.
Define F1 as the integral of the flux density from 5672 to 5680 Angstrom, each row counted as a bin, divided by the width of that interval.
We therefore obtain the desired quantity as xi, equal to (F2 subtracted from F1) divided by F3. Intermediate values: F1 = 27.6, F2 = 28.9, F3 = 27.7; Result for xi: -0.05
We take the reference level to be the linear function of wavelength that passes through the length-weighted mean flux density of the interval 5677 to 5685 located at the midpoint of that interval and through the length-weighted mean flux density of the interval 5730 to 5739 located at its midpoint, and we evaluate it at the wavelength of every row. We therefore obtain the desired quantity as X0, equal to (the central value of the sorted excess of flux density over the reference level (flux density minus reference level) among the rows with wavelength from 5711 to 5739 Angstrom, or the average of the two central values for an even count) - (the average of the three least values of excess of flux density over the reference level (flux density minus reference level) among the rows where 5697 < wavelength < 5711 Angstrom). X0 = 2.1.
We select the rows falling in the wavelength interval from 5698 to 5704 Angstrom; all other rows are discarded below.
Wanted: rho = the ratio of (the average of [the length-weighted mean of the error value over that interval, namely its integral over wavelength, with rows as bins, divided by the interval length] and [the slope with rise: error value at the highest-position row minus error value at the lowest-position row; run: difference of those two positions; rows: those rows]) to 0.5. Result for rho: 2.00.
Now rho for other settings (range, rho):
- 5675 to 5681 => 2.07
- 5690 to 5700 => 2.02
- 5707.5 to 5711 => 2.00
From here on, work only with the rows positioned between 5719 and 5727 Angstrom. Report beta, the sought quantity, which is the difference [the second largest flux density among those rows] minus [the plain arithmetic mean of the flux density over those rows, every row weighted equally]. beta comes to 2.1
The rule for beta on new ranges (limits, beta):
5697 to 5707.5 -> 1.2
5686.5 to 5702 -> 1.3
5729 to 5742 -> 3.6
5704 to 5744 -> 3.9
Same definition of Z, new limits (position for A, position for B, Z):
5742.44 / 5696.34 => 0.97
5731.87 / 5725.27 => 0.92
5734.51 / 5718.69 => 1.15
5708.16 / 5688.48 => 0.92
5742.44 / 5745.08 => 1.20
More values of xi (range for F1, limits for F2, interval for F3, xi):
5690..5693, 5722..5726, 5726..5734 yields 0.07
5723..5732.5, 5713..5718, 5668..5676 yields -0.08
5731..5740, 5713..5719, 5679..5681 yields -0.06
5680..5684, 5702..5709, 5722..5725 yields 0.01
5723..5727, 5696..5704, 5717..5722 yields -0.02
